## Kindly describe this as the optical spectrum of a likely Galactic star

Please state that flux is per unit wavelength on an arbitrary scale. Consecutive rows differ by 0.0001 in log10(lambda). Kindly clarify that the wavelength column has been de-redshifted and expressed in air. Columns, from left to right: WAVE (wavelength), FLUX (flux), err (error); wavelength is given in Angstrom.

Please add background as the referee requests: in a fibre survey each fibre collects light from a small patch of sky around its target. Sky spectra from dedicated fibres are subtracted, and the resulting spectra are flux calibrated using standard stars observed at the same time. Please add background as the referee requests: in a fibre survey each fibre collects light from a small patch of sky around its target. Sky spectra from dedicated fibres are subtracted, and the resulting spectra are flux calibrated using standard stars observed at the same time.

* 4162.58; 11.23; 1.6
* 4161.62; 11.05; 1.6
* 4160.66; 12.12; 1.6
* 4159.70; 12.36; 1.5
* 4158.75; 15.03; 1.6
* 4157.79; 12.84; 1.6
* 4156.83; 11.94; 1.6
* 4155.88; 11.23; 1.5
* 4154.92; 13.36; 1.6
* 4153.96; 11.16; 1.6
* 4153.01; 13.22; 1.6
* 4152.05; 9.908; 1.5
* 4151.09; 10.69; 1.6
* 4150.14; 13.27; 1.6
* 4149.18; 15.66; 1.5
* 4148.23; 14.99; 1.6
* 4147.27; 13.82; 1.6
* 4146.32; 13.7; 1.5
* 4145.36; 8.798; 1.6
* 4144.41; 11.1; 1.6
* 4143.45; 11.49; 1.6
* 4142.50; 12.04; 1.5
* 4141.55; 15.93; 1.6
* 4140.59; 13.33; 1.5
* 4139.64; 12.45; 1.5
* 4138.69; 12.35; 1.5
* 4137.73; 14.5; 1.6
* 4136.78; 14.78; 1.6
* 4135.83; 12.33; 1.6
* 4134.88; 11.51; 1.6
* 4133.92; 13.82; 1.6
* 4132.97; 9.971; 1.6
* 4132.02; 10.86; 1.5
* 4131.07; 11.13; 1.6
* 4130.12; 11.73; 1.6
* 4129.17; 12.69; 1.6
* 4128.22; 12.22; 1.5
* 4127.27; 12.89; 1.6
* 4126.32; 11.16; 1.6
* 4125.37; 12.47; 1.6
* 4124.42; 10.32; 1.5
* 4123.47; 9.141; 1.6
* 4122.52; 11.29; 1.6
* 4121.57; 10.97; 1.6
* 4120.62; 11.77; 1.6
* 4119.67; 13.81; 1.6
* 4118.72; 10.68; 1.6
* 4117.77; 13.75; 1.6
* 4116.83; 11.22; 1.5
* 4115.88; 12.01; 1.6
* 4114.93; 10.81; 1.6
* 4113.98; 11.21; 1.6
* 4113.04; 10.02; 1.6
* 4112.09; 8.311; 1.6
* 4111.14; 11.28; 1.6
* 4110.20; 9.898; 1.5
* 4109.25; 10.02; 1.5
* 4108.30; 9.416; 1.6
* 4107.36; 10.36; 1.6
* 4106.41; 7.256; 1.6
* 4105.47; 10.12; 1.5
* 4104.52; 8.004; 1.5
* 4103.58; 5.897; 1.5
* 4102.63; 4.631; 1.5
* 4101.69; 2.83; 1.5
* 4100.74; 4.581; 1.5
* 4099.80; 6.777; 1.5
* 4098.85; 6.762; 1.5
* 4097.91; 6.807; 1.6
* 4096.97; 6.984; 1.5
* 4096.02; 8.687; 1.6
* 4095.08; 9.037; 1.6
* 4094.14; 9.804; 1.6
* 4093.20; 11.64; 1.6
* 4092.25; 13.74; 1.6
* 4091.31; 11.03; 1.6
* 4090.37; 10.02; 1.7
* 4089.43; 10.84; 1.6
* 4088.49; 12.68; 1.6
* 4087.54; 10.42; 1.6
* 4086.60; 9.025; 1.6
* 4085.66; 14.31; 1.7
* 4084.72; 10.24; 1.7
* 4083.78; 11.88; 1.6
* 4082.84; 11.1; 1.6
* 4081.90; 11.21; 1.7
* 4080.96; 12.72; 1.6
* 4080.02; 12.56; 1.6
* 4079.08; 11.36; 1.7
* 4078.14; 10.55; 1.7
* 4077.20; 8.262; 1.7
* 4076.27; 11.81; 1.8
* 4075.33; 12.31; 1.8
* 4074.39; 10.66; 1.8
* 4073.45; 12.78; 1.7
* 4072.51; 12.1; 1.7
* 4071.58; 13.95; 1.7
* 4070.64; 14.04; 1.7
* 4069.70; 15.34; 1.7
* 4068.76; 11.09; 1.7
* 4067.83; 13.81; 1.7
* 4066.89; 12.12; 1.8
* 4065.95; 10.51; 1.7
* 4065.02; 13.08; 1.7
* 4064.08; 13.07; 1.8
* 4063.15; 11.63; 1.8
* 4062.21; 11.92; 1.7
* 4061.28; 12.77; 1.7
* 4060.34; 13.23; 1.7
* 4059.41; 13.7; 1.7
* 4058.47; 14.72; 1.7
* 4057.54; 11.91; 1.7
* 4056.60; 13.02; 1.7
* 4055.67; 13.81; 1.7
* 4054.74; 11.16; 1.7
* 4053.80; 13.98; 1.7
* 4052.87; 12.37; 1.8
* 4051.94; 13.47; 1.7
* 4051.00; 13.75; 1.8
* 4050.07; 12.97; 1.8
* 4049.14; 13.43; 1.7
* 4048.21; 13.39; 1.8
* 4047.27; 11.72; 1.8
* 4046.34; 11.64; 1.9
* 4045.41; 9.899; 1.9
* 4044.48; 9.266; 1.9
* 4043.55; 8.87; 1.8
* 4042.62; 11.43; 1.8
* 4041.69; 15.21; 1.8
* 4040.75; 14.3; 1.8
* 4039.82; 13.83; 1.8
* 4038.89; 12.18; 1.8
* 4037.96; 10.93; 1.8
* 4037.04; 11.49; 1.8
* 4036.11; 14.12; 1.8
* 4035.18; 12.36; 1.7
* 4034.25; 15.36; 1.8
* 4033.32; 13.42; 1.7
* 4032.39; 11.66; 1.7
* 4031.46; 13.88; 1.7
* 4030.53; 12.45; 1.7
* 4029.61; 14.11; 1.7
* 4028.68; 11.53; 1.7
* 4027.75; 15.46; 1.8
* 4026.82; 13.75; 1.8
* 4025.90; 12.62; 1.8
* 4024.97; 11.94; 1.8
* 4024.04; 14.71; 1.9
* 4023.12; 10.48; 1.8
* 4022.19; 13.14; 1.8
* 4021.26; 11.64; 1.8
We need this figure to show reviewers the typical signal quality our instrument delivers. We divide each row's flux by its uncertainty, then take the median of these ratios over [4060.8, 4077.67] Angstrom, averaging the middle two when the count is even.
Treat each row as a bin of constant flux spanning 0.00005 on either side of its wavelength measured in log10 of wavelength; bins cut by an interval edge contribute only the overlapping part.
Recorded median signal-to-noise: 7.1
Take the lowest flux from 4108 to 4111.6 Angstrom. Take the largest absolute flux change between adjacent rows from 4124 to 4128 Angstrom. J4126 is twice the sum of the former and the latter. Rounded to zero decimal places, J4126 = 23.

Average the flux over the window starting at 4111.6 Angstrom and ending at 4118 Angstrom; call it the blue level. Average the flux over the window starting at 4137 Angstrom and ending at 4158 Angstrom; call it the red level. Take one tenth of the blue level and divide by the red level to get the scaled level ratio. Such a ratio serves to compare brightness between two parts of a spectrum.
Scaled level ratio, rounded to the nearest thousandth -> 0.087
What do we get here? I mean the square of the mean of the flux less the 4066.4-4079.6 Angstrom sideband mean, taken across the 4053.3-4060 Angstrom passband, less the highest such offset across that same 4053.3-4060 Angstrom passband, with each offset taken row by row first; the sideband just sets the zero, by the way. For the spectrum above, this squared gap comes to 2.4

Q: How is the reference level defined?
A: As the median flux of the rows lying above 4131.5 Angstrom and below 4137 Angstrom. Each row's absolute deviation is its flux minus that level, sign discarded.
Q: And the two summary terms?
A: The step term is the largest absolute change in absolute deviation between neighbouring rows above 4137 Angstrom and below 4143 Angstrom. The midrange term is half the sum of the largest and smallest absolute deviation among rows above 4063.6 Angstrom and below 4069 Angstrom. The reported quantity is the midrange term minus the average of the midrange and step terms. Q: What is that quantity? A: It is -1.4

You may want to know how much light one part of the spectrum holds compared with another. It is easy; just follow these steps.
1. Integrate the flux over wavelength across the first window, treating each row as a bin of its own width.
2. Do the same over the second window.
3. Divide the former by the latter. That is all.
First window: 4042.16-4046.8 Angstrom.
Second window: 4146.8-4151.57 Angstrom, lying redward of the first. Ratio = 0.73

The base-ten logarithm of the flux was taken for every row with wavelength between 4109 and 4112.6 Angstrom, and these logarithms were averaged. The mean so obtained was 0.99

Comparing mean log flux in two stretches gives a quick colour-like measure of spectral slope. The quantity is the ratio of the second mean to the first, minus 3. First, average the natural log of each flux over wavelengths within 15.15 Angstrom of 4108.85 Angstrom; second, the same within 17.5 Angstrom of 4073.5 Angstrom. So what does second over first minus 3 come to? -1.86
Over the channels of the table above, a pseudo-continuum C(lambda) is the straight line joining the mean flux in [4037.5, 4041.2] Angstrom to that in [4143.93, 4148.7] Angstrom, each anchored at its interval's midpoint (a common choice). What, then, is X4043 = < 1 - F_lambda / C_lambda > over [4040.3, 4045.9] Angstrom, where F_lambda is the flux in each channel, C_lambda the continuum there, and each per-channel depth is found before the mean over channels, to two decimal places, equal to 0.10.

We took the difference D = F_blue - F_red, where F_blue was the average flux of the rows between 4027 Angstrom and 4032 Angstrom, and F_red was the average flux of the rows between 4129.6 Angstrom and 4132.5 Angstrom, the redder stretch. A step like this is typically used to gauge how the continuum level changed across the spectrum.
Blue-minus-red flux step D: 2.2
